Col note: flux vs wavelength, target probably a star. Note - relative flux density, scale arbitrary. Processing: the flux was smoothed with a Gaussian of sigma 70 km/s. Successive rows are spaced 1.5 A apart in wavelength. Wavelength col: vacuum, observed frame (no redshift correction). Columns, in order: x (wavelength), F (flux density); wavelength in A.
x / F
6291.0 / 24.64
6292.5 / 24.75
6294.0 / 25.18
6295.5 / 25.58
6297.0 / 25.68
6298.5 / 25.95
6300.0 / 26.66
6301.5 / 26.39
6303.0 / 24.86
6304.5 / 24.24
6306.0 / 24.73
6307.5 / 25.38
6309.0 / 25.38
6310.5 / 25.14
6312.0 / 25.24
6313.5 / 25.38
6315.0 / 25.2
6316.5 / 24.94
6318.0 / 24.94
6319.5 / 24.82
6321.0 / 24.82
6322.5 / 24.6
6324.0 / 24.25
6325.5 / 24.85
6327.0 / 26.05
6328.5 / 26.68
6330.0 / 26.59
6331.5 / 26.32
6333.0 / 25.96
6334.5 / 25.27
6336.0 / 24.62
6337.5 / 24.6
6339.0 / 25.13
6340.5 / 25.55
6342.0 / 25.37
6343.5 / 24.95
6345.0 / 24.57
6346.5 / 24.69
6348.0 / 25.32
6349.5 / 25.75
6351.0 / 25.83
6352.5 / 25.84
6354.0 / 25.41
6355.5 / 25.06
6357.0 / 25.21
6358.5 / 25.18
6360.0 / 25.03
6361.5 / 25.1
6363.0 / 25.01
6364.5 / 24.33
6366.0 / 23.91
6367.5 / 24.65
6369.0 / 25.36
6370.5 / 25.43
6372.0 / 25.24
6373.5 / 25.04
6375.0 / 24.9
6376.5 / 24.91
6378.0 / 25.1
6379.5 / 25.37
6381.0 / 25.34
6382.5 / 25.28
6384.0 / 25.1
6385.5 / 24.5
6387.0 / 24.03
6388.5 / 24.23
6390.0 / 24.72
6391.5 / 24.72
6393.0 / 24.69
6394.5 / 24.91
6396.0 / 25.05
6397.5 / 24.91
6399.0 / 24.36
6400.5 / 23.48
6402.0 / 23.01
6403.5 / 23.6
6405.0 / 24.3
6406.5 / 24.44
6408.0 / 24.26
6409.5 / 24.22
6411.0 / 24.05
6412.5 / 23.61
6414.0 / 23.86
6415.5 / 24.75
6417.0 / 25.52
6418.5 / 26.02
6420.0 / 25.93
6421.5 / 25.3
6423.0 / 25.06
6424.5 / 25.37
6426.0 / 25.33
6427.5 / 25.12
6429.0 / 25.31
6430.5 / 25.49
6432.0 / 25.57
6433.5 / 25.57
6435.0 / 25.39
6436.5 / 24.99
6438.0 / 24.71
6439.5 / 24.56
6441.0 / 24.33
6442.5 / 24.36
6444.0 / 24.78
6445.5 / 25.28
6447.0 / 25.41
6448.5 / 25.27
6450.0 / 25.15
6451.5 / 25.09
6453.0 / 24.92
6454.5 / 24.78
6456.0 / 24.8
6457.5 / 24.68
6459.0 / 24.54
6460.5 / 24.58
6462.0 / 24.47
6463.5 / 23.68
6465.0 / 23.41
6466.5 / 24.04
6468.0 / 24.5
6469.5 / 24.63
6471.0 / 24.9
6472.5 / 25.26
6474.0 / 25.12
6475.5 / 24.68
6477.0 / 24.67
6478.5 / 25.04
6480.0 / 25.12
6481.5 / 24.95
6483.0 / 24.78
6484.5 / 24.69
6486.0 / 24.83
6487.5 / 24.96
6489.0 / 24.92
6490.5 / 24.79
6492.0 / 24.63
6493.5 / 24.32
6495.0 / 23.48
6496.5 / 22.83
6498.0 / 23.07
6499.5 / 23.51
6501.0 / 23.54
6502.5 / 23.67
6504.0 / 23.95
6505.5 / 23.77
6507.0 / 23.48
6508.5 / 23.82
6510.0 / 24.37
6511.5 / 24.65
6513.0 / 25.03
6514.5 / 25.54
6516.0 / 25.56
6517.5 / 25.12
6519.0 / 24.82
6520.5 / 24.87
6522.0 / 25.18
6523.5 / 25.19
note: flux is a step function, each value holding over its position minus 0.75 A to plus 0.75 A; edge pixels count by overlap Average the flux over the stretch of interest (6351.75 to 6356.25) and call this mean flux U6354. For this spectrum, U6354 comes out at 25.4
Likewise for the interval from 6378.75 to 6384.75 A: 25.3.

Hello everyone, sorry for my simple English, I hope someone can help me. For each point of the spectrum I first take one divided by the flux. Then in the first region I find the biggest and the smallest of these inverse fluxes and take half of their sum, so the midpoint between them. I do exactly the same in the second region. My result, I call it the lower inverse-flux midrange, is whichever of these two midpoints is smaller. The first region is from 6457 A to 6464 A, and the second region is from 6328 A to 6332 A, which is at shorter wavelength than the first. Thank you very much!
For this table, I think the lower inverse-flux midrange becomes 0.0377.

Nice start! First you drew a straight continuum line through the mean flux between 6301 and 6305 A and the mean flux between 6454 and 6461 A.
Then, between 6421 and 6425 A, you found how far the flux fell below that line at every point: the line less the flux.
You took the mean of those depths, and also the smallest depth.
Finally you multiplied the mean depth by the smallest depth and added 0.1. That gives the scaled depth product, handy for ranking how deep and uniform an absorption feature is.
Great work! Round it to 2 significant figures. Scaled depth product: 0.37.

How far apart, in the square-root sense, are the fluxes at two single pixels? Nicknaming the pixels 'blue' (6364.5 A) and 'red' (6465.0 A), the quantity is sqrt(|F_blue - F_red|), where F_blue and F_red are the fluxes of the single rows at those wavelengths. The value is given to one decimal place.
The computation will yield 1.0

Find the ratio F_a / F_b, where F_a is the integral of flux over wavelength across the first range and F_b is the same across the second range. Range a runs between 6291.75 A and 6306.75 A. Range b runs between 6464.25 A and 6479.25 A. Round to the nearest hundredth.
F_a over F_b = 1.03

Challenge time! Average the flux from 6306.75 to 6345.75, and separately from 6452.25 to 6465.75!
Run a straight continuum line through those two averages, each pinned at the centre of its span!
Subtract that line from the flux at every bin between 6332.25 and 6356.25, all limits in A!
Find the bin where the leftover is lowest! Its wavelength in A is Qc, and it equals 6337.5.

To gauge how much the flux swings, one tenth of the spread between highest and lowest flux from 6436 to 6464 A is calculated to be 0.173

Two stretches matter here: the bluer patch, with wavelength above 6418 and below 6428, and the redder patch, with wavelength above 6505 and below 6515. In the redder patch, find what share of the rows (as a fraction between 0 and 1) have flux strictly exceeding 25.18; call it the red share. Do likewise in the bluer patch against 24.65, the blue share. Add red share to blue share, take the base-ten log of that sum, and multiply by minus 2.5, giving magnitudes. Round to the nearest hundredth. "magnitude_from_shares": -0.14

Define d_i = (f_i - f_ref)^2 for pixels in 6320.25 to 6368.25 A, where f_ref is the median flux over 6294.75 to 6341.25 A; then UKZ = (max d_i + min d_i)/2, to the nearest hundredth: 1.04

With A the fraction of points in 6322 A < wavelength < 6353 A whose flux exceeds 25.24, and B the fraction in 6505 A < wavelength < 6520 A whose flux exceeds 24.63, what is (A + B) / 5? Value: 0.23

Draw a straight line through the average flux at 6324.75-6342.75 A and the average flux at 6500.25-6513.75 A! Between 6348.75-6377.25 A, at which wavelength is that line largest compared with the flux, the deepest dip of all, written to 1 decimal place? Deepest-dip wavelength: 6366.0 A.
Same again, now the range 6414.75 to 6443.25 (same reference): 6441.0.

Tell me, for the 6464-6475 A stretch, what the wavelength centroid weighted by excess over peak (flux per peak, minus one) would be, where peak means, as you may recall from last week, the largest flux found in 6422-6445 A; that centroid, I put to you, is 6467.8 A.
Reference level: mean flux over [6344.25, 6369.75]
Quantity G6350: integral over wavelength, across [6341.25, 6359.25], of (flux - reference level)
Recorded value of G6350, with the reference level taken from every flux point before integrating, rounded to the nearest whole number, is 3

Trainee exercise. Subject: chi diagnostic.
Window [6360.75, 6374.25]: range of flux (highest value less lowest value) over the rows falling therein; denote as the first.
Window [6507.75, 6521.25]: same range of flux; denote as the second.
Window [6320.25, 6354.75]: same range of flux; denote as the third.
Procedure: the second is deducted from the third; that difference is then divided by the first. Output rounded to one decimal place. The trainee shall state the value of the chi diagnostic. 0.5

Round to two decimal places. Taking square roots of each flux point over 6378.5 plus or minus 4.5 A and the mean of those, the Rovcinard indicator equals 5.01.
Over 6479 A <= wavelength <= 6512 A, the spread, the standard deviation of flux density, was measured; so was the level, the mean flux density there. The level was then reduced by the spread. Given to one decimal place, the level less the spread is 23.5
